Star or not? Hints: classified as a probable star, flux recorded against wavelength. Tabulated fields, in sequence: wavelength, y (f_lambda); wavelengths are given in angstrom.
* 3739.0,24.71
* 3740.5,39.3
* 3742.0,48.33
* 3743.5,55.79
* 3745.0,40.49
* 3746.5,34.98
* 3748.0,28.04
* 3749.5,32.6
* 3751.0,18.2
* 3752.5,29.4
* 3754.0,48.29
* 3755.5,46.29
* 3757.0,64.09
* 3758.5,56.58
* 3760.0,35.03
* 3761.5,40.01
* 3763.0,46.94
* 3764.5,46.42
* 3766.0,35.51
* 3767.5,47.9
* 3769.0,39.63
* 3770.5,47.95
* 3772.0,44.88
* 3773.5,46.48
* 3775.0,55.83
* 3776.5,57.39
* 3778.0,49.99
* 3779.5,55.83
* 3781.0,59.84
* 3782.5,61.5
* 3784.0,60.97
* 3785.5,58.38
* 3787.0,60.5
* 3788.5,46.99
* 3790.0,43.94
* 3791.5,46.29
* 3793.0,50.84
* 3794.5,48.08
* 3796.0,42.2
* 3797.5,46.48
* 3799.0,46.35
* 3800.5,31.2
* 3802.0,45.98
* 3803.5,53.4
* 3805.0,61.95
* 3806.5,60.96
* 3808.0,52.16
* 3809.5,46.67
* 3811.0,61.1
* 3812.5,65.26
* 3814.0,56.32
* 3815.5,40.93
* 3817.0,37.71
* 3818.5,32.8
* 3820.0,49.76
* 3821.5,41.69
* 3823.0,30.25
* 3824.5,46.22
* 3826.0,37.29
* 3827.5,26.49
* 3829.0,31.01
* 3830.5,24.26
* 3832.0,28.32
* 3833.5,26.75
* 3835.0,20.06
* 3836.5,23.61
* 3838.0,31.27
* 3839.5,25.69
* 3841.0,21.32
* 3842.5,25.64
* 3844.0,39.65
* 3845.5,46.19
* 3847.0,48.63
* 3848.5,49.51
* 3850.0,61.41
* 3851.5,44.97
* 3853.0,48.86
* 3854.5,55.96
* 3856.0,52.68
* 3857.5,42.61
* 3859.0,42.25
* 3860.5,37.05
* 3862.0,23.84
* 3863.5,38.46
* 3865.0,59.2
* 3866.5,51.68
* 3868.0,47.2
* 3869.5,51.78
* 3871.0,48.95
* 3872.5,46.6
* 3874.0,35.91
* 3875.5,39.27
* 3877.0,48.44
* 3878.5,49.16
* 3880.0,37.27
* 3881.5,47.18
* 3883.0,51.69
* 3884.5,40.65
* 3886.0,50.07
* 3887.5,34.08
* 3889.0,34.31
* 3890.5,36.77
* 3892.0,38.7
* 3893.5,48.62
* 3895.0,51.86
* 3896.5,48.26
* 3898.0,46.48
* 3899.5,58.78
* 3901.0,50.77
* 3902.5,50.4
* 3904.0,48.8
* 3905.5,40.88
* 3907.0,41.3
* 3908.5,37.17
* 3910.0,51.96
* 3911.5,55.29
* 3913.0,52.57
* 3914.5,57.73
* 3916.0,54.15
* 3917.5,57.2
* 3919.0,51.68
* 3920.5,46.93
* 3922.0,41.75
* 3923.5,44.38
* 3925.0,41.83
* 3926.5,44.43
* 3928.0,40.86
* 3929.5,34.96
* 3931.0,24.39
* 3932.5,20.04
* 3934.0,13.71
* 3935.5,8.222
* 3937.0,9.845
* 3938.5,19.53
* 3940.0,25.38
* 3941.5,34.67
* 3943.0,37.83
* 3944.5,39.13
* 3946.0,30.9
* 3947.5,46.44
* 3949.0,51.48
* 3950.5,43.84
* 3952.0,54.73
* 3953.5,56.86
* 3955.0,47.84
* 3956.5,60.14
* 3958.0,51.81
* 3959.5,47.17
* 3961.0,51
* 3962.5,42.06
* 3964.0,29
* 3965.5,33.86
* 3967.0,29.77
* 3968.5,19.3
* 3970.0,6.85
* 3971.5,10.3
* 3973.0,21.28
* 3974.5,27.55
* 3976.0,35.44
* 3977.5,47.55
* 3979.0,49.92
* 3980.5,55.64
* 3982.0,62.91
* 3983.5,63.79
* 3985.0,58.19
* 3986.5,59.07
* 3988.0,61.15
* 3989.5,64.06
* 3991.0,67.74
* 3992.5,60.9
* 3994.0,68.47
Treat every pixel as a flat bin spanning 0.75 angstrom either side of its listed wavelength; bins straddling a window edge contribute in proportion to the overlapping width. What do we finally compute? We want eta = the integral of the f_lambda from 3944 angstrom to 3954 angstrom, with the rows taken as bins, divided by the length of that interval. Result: 46.1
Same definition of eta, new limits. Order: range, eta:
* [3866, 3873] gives 49.2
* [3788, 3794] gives 47.1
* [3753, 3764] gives 47.7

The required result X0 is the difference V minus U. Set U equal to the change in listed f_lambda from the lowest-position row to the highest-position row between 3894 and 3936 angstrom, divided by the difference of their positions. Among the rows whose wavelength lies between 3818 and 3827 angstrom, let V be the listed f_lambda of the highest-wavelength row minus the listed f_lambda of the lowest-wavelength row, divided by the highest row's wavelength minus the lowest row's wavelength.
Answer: 1.7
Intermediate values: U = -1.1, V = 0.6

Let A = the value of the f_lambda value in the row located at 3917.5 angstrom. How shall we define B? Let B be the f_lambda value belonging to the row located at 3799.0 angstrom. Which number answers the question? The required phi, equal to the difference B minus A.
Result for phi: -11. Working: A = 57.2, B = 46.35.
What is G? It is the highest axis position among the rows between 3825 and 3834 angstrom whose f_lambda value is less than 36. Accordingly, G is 3833.5 angstrom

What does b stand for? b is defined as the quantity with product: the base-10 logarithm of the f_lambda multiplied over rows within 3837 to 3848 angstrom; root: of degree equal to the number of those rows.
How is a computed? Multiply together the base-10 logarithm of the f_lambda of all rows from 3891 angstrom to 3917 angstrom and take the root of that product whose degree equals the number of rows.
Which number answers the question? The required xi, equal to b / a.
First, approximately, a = 1.69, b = 1.51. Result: 0.89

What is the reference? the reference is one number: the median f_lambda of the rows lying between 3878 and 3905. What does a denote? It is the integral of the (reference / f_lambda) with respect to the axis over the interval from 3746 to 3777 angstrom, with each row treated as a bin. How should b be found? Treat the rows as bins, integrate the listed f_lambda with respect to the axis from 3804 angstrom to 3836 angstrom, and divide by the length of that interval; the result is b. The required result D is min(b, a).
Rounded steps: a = 38.0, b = 42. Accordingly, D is 38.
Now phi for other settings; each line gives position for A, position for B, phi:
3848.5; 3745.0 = -9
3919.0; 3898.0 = -5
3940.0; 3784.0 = 36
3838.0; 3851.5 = 14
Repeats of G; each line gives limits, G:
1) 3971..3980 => 3976.0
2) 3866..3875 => 3874.0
